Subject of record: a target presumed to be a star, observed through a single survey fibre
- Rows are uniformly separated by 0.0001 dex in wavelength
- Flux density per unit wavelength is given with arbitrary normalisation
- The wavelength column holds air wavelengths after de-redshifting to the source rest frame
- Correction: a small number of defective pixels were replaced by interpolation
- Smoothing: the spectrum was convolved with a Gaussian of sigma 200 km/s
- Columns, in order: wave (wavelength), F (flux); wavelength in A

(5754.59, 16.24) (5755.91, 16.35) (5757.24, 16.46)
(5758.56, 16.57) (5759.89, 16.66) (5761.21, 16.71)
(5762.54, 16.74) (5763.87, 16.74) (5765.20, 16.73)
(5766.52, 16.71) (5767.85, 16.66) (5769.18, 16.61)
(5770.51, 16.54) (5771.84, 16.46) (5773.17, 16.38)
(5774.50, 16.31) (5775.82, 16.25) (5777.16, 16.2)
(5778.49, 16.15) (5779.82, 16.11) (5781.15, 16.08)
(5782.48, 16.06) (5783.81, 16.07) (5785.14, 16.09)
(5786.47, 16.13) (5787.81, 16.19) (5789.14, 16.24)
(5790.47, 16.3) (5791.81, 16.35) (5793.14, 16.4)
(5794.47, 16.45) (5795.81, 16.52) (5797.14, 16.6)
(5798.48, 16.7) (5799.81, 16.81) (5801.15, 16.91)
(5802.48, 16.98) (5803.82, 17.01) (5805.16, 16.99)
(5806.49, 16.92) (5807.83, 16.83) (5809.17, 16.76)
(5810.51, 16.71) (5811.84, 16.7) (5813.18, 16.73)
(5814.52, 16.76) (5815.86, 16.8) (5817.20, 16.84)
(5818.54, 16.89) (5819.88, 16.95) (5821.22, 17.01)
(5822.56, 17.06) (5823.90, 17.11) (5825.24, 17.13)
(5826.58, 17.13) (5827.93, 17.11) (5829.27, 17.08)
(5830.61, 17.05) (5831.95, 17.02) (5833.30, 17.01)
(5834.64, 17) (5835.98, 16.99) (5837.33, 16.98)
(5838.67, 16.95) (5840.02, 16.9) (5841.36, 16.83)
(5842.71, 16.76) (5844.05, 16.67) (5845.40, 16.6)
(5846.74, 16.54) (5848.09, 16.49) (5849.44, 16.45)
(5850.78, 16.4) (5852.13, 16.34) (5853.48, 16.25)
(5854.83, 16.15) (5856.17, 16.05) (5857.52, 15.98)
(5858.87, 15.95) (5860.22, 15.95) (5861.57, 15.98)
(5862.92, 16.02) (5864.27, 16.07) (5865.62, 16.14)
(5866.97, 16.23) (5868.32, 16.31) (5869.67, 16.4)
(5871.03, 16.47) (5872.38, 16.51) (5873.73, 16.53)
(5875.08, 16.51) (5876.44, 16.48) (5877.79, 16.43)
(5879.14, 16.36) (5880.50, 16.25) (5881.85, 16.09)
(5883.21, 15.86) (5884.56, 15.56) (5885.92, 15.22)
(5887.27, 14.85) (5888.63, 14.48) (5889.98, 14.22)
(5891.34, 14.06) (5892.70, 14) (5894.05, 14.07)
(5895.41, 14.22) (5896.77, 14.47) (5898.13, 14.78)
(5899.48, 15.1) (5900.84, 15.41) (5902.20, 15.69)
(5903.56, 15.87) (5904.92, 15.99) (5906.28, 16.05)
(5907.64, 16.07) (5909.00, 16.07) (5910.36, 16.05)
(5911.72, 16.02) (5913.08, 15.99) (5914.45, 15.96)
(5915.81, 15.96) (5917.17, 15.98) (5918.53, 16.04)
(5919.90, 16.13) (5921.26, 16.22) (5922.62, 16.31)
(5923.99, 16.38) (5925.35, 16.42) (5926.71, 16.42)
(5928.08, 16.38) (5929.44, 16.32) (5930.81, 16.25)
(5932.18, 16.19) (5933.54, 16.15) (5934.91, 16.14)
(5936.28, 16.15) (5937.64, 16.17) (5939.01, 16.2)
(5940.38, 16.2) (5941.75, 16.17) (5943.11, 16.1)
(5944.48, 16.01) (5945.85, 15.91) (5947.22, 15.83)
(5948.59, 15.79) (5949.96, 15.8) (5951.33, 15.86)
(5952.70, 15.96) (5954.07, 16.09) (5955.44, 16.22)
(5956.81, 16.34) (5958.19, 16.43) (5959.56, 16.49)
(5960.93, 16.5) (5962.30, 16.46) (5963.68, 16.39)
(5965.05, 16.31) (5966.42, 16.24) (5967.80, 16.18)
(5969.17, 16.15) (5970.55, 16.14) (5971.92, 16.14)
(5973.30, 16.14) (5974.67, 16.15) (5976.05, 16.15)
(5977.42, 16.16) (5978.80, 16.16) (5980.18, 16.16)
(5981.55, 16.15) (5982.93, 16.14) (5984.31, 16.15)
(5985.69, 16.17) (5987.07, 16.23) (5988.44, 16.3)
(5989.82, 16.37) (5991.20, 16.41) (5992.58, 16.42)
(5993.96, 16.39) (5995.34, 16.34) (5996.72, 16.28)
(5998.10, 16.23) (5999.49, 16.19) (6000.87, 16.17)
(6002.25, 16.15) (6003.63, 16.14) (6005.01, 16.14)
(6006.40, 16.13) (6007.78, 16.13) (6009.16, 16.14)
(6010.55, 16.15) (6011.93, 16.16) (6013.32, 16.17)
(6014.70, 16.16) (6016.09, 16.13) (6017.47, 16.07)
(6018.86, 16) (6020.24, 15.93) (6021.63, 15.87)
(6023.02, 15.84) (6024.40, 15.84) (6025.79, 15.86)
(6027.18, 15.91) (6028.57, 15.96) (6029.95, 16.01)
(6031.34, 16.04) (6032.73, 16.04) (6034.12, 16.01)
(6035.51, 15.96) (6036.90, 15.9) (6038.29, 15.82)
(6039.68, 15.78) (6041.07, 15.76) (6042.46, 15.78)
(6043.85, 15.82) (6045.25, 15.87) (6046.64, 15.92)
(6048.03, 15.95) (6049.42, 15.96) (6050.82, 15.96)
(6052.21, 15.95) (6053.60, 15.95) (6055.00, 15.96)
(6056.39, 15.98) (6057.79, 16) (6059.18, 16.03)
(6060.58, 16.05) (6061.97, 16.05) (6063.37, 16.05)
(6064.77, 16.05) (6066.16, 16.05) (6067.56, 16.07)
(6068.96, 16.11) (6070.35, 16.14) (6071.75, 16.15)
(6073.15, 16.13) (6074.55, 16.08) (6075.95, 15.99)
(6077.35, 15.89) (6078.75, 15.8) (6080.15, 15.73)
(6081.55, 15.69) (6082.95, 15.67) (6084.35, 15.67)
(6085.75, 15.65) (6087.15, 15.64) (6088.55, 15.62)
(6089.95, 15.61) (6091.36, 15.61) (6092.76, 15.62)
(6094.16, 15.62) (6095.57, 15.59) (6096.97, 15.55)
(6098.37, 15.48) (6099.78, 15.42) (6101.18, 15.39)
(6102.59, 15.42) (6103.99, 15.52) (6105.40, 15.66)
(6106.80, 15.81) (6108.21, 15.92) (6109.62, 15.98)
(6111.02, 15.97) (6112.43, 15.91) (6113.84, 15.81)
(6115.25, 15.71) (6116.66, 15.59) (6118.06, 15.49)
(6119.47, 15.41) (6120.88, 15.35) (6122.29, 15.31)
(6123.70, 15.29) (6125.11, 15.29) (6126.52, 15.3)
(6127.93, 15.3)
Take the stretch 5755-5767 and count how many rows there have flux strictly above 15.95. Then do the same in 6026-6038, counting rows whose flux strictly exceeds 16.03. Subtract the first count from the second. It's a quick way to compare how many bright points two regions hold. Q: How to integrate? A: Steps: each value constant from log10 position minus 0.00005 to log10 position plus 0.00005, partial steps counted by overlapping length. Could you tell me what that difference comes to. -7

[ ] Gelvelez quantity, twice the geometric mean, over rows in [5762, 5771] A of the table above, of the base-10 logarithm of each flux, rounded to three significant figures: 2.44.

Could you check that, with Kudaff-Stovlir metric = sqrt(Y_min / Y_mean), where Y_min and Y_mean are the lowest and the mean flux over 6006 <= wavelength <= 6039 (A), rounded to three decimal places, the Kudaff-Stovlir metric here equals 0.994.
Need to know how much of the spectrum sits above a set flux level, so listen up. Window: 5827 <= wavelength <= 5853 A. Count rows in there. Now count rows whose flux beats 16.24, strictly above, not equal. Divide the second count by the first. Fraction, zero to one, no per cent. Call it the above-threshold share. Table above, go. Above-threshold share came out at 1.0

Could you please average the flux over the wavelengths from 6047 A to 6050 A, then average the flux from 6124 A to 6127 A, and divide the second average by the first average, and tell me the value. 0.96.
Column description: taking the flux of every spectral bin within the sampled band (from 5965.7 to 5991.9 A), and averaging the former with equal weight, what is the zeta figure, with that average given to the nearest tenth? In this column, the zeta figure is 16.2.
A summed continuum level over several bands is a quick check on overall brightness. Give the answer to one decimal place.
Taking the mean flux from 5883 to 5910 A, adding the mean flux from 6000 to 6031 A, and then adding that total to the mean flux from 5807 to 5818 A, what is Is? 47.9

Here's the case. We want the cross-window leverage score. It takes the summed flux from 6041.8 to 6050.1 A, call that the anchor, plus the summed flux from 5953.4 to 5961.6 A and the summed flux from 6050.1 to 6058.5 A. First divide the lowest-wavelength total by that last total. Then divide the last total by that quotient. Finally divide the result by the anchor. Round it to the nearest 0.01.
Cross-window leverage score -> 0.98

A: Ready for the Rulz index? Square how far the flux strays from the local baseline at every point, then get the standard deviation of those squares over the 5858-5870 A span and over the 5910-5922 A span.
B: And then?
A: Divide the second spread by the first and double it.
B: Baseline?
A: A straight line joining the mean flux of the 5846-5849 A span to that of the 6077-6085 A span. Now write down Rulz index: 0.7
